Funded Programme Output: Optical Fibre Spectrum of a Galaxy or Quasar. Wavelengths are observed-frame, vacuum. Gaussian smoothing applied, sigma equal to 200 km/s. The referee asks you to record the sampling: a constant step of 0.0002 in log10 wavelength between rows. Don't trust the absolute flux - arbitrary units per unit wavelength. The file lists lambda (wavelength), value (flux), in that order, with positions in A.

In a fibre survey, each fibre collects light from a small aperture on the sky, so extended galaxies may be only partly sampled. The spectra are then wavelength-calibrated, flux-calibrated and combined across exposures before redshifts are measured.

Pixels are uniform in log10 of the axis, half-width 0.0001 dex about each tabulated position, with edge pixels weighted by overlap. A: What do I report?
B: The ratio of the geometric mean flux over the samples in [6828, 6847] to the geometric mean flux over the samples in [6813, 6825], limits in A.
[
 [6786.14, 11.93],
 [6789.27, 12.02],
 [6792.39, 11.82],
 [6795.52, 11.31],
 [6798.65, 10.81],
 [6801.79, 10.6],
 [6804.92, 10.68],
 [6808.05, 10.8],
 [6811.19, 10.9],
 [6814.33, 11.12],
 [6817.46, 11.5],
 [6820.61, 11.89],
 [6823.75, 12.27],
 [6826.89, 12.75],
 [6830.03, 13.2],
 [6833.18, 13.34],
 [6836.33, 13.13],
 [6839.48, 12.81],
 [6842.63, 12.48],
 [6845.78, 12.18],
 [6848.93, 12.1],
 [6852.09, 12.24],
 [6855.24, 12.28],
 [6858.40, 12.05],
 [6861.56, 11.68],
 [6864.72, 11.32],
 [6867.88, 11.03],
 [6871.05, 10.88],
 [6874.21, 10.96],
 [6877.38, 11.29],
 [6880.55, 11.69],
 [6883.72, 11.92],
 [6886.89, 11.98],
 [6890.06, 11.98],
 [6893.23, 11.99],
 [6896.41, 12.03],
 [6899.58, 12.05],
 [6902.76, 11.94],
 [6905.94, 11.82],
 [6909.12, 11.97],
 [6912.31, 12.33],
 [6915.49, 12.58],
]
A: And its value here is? 1.099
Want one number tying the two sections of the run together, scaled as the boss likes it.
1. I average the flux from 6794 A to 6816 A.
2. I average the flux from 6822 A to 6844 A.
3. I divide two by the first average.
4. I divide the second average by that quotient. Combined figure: 70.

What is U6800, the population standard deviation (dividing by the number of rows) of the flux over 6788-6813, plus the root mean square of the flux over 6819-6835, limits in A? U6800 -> 13.2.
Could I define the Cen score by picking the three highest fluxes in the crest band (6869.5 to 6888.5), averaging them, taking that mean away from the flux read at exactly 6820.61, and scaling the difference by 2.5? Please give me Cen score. 0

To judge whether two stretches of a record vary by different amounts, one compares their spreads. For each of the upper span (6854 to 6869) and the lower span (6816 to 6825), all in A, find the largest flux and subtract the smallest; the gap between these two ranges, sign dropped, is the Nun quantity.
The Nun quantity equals 0.48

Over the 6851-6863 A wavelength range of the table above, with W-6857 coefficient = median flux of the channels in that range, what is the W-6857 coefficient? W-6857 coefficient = 12.1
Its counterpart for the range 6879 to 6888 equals 11.9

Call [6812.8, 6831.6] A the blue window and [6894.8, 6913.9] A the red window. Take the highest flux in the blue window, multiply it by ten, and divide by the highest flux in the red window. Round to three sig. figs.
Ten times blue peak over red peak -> 10.7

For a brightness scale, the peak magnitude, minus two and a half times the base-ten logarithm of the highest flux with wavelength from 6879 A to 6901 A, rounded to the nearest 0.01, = -2.70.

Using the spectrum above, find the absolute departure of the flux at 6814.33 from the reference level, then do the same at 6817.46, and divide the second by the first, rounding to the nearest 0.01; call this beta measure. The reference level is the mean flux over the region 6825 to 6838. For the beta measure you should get 0.81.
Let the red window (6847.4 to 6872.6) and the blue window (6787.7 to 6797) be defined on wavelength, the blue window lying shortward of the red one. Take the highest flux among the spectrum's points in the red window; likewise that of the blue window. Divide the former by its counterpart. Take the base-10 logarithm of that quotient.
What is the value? 0.01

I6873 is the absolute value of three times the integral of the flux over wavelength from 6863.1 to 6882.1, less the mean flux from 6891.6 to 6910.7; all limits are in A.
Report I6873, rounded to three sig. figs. 626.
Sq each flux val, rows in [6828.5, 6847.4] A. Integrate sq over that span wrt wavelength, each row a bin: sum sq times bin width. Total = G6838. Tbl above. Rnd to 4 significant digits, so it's 3126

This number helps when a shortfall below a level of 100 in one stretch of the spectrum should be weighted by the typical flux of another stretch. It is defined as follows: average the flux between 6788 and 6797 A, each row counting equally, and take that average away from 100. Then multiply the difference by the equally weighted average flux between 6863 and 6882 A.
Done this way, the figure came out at 988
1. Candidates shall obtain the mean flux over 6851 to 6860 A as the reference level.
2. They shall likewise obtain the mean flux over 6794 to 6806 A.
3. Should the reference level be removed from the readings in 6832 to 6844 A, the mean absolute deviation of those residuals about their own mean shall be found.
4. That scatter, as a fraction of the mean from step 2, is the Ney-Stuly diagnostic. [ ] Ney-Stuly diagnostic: 0.0272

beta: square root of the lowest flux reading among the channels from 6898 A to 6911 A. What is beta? 3.44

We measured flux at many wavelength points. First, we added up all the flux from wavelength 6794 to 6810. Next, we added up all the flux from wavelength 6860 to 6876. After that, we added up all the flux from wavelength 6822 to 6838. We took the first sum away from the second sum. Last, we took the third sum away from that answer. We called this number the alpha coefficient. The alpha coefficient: -63.0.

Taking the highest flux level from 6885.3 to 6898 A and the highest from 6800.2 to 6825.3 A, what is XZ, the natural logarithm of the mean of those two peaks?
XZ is 2.50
